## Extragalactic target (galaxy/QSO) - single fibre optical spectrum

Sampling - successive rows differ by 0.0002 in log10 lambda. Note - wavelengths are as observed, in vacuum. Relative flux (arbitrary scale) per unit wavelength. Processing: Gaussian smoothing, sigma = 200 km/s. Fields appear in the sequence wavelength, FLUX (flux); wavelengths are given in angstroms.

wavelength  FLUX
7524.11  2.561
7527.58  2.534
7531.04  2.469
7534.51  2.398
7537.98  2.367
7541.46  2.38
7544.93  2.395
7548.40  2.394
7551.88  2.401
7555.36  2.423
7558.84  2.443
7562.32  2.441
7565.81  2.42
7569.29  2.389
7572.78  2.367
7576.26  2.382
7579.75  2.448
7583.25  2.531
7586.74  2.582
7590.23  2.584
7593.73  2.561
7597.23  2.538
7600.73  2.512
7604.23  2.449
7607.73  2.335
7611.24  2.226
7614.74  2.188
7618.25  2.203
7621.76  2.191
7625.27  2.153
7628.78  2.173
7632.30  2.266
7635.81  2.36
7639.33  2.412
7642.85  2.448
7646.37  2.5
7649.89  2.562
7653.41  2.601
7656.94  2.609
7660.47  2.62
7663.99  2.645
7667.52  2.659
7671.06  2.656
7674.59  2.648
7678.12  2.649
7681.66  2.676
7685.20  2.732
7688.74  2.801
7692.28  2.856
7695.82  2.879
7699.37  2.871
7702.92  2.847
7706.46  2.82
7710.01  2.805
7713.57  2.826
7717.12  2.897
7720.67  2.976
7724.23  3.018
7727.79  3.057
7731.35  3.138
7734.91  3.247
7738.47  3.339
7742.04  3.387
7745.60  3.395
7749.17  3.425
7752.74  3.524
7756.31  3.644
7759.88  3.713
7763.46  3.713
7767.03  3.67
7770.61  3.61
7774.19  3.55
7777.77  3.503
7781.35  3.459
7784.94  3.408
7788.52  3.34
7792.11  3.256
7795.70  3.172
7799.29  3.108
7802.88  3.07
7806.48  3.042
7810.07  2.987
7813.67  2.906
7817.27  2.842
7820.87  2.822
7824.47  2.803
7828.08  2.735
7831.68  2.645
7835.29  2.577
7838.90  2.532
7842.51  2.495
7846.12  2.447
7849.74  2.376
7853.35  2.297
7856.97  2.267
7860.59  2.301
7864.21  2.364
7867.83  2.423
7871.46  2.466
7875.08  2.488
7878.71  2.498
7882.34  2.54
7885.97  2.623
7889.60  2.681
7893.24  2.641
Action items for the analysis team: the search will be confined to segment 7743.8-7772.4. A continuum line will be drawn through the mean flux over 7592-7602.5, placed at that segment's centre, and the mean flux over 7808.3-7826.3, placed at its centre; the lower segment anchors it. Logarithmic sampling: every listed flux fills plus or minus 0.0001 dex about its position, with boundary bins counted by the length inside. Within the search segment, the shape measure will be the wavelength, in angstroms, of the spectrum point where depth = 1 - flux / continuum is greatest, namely 7745.60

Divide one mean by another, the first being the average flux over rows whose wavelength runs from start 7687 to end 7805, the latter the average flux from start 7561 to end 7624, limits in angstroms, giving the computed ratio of 1.34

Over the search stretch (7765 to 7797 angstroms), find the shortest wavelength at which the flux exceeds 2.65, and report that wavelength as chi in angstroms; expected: 7767.03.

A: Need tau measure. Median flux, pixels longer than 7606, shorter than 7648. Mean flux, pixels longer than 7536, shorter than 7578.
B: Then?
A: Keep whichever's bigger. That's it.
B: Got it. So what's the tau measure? 2.4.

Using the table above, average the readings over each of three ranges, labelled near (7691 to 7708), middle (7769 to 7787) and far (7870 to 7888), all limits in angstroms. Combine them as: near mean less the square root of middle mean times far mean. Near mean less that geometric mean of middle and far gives -0.12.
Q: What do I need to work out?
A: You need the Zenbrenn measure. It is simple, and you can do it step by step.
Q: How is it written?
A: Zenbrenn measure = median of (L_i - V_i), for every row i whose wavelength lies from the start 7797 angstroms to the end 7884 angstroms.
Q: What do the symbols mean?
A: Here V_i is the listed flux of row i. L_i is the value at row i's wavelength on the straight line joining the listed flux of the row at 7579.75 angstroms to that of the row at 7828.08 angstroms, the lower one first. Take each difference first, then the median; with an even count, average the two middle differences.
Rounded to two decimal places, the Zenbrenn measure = 0.24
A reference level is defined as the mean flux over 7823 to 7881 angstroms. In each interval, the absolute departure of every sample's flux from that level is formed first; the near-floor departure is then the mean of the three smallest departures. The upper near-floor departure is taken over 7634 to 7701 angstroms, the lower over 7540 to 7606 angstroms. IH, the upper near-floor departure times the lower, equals 0.001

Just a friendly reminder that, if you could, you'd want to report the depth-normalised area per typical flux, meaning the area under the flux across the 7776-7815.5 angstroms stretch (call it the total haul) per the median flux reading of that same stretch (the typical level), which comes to 39.9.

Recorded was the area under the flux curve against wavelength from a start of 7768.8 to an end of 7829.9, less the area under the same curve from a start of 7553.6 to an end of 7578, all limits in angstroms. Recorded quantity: 134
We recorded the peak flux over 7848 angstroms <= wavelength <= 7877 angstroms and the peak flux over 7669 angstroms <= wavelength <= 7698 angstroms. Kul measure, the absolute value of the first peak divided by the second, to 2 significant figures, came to 0.86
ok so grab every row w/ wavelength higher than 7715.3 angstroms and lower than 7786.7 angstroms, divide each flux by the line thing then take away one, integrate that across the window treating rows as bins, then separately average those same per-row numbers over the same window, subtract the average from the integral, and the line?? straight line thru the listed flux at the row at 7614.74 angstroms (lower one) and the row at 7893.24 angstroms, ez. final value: 28.4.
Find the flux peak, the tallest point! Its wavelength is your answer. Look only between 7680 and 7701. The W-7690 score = 7695.82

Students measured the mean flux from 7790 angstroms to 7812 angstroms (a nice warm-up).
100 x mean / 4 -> 78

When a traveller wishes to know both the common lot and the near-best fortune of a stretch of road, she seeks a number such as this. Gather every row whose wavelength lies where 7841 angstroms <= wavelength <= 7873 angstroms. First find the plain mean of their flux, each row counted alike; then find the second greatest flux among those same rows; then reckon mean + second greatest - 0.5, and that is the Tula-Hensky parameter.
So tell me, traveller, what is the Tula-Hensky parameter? 4.35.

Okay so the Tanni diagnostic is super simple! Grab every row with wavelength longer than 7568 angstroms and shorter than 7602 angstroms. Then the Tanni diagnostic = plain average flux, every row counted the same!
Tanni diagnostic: 2.49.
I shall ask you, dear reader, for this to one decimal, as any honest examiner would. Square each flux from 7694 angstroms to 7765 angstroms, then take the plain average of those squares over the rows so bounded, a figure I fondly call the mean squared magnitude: 10.2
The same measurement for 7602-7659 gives 5.6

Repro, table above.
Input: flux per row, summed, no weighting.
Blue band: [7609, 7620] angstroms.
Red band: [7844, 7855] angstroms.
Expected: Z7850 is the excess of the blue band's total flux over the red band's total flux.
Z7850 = -0.5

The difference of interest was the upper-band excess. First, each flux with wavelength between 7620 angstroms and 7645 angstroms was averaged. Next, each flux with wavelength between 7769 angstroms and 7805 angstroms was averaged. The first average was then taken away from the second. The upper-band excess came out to 1.1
